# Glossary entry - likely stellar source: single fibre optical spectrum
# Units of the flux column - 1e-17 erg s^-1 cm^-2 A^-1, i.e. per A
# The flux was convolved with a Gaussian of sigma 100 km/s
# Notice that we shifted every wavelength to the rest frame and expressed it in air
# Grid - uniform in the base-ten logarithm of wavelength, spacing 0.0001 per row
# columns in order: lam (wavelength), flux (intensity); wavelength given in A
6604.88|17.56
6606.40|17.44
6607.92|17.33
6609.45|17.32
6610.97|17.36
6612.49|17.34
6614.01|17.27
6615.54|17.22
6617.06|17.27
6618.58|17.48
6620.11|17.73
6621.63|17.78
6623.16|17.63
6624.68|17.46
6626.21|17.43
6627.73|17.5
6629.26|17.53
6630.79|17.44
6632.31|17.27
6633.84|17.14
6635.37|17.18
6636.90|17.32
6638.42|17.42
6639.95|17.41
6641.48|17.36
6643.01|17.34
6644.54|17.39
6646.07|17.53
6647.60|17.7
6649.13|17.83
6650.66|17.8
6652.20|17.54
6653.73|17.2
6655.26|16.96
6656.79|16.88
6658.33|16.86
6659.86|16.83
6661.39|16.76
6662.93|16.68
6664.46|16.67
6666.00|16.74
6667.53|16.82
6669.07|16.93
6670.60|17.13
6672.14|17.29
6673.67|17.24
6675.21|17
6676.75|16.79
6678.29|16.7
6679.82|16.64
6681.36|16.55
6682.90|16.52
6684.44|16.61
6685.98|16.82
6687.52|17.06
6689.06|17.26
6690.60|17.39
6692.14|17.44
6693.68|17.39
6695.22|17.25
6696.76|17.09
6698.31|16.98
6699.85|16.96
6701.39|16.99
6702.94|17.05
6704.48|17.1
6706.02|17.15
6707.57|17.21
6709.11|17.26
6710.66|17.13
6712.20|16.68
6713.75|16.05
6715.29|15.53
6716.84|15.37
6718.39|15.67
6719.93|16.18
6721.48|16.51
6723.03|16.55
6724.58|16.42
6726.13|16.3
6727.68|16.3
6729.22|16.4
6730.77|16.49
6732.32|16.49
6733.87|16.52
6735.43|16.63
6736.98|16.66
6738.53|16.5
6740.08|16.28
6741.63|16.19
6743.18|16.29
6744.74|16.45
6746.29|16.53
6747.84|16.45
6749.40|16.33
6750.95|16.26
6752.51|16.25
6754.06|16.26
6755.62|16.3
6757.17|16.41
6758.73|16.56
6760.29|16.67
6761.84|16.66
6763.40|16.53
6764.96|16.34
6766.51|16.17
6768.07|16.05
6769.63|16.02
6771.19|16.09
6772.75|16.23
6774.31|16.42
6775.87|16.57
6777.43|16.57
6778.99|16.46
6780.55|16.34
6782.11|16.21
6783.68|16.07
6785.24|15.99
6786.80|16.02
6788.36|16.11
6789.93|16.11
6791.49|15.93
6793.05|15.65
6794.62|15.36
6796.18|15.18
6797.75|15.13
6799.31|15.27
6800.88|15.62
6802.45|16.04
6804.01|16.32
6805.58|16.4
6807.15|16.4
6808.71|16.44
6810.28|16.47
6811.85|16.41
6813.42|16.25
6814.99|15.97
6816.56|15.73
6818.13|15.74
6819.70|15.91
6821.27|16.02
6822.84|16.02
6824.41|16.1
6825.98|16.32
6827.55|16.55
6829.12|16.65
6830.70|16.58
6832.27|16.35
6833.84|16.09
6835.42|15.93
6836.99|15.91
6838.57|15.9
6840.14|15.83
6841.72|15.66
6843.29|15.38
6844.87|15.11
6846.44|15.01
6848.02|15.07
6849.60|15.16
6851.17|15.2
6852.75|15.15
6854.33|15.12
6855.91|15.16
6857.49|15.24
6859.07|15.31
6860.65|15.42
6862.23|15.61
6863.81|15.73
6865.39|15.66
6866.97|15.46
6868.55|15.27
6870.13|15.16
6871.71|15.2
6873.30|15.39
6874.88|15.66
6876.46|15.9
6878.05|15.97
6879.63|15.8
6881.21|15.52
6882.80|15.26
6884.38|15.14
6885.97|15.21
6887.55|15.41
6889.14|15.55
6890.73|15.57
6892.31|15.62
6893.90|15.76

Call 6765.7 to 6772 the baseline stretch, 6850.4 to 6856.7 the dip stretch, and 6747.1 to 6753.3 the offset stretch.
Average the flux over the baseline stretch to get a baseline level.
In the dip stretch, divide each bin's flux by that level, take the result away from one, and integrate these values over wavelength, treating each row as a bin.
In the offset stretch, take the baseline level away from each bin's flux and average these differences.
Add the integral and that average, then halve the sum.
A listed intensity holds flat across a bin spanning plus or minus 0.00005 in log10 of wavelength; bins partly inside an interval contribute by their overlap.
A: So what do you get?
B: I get 0.30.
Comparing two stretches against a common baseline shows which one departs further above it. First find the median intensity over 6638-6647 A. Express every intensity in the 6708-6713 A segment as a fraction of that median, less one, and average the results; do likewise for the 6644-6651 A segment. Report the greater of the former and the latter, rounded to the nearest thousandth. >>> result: 0.014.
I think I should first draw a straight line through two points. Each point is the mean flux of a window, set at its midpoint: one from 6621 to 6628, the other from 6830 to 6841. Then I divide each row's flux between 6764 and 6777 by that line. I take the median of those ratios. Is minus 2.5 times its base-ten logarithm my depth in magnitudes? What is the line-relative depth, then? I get 0.023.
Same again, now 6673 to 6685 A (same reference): 0.033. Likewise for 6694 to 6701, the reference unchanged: 0.001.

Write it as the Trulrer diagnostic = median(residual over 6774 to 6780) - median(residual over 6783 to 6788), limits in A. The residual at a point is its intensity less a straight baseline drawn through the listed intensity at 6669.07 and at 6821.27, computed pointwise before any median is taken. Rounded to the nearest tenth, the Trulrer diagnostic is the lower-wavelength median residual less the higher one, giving 0.4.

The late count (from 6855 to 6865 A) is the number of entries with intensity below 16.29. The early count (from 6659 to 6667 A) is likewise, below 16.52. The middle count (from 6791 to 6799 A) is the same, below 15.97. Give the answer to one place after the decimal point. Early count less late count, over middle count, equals -1.2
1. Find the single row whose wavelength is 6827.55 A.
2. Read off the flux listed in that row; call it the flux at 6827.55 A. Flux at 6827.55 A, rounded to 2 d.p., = 16.55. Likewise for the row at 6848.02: 15.07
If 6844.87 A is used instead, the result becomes 15.11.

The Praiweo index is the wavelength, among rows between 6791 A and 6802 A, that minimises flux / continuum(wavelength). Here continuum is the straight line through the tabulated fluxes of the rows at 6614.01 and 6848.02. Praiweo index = 6797.75 A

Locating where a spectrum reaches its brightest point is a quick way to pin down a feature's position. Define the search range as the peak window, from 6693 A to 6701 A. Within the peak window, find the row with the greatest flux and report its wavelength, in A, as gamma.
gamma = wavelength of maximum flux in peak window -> 6693.68 A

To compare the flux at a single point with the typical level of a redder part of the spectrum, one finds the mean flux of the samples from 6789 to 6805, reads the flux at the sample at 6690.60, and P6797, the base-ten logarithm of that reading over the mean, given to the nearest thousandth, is 0.045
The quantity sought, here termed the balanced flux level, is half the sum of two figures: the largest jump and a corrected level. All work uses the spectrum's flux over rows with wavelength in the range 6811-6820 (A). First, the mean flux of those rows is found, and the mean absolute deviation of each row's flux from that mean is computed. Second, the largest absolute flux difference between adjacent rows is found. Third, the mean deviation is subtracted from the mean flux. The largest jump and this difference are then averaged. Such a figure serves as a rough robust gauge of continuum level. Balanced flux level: 8.0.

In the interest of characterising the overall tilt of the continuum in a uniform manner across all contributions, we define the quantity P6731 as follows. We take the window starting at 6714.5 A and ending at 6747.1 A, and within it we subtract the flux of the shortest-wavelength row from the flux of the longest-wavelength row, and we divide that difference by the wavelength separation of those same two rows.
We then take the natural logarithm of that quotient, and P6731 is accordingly -3.4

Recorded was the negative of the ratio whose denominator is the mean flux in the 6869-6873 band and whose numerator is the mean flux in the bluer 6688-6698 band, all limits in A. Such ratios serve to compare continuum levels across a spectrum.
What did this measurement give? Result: -1.14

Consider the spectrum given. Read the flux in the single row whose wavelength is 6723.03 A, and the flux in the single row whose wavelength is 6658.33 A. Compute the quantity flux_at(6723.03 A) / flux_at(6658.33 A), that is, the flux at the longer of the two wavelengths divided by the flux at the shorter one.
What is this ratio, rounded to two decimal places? 0.98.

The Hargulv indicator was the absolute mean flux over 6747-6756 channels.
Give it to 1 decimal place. 16.3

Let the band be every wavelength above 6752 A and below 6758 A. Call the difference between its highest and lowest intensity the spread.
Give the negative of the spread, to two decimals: -0.16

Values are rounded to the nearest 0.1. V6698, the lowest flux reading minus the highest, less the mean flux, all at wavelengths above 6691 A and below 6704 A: -17.6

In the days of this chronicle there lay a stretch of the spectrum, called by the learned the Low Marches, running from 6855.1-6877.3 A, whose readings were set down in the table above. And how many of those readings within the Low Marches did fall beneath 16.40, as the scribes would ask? 14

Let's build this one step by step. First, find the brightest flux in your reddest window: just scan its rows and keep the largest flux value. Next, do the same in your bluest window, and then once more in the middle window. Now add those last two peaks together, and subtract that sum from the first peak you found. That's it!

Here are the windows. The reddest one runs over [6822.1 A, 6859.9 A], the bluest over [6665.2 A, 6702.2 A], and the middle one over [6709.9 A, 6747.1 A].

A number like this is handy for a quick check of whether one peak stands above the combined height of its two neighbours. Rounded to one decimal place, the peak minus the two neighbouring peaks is -17.9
